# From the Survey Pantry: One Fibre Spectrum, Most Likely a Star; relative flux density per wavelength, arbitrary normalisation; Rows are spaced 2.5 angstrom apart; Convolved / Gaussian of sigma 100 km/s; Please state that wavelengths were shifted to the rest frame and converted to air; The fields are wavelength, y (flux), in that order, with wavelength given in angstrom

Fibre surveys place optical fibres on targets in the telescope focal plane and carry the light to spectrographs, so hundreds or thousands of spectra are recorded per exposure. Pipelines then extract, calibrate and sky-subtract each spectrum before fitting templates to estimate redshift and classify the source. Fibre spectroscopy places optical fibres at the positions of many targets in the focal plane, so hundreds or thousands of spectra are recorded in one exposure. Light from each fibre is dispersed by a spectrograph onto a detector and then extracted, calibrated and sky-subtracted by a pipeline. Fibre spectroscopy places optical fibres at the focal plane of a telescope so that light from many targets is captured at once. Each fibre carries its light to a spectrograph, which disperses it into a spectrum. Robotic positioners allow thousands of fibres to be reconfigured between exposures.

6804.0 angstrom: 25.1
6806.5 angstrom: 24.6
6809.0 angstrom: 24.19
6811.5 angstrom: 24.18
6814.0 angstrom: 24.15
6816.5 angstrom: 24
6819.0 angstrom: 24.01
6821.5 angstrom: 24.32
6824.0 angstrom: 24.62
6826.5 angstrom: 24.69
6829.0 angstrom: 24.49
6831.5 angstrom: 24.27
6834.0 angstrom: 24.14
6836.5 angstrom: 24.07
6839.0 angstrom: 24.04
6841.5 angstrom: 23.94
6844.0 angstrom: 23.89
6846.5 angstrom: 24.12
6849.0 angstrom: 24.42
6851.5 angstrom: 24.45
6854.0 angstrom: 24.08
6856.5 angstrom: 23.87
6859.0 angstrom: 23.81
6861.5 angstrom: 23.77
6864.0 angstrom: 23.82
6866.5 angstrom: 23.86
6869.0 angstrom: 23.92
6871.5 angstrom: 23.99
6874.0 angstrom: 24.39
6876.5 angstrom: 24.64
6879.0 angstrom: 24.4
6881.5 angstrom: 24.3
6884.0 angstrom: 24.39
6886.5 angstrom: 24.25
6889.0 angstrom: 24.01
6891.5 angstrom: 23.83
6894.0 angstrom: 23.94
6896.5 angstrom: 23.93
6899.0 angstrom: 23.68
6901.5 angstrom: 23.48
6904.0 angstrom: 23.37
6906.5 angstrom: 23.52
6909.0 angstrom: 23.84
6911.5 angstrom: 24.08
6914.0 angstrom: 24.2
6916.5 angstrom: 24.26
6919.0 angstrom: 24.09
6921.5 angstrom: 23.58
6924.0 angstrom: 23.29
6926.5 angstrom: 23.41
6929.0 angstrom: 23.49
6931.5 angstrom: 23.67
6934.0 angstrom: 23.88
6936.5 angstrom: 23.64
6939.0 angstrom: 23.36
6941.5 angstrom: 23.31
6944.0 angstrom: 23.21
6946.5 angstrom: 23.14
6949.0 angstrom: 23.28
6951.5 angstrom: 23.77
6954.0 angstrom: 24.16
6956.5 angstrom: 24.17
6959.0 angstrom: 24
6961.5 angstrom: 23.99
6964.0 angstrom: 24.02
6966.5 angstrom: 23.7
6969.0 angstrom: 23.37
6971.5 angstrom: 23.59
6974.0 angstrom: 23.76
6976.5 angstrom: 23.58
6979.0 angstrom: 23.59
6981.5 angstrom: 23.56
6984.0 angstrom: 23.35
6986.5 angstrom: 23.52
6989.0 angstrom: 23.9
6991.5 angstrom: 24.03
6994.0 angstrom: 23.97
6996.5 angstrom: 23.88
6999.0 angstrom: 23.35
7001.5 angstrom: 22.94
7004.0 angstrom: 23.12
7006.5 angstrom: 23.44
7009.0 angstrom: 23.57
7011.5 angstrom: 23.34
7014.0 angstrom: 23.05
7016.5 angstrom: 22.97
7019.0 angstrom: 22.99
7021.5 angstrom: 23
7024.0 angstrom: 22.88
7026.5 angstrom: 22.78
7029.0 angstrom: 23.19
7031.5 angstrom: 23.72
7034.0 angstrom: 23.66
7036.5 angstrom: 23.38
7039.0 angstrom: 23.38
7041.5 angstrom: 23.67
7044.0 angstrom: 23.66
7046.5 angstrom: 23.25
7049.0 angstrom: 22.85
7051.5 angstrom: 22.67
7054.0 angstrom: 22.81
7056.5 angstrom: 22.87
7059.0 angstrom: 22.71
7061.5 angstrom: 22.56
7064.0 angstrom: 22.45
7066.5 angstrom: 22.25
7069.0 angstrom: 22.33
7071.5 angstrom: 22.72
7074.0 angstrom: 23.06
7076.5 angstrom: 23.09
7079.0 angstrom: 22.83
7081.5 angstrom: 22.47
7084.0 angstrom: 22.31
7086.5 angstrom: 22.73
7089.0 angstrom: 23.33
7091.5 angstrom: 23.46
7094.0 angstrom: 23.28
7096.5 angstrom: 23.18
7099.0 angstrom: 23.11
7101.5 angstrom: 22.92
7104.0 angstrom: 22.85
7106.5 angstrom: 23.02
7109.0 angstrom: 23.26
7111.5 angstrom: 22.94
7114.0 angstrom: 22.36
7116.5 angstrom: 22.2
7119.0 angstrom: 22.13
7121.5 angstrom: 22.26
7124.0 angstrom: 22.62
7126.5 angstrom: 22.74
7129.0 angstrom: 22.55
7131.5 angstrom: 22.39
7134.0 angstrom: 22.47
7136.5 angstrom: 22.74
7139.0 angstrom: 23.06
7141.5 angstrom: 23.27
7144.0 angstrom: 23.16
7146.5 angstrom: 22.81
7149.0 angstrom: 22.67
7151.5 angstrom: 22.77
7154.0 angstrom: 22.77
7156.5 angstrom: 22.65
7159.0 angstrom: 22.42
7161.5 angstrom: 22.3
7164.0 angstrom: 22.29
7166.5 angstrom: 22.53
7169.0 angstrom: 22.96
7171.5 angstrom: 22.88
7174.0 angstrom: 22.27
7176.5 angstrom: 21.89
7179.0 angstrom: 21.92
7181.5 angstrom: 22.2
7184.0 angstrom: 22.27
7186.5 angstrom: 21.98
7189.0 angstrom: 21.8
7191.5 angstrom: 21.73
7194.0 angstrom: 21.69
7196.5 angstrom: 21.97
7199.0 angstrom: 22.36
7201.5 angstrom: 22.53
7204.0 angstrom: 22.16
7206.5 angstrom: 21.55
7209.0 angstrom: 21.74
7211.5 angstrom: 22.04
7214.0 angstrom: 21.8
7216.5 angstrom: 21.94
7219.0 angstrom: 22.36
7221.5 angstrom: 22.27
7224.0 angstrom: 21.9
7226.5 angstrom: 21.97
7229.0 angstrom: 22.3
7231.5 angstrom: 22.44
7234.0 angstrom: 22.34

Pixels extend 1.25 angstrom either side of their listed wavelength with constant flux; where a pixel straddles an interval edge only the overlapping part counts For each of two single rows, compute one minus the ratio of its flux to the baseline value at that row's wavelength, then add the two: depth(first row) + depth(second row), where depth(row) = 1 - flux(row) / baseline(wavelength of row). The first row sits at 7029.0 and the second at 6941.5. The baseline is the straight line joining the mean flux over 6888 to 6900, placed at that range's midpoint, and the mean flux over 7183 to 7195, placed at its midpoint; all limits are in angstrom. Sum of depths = 0.00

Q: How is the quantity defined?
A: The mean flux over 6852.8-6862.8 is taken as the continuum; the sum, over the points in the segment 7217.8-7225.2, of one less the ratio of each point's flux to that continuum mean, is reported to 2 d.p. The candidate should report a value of 0.21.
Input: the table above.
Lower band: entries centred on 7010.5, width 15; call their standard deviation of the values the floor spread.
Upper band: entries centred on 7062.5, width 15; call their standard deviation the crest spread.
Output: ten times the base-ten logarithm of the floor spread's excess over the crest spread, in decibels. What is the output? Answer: -25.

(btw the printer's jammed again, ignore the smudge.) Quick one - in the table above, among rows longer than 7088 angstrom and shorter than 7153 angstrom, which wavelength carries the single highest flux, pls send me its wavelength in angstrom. 7091.5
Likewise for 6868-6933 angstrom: 6876.5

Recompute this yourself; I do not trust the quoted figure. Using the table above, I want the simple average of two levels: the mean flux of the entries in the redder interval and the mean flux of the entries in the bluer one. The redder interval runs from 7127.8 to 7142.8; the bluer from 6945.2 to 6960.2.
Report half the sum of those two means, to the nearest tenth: 23.2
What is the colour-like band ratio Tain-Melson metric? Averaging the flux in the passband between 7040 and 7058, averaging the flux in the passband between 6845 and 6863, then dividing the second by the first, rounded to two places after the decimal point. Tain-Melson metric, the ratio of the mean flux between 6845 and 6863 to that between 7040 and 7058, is 1.04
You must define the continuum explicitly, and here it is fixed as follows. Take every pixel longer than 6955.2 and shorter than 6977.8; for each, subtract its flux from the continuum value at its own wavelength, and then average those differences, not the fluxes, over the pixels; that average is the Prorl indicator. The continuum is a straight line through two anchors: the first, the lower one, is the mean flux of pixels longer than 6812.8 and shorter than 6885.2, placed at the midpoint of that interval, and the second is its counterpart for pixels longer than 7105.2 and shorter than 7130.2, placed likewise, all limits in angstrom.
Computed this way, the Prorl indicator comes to -0.3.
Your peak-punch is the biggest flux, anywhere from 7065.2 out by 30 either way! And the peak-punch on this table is 23.67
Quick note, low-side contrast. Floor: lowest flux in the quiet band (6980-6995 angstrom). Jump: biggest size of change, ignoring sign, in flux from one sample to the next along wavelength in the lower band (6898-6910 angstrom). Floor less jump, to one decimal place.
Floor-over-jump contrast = 23.0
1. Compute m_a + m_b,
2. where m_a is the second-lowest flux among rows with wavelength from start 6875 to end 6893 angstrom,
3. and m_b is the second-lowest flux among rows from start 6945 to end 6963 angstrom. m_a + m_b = 47.3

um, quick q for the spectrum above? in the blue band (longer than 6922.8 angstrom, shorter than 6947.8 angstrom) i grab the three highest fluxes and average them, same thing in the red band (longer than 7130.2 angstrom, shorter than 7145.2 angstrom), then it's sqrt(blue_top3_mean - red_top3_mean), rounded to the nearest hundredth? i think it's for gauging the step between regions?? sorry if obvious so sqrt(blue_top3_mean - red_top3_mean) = 0.75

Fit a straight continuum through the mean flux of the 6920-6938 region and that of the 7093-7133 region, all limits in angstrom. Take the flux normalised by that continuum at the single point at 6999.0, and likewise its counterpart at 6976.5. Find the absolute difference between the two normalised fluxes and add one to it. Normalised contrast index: 1.01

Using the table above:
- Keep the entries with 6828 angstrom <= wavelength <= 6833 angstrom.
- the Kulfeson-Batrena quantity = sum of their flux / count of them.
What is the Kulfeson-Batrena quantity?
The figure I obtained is 24.4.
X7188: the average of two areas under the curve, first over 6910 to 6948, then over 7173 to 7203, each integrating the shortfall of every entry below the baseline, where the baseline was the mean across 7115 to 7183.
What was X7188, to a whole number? -13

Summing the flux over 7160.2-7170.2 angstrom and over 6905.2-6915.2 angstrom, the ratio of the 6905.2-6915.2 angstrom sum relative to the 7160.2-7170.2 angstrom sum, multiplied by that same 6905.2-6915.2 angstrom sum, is 102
